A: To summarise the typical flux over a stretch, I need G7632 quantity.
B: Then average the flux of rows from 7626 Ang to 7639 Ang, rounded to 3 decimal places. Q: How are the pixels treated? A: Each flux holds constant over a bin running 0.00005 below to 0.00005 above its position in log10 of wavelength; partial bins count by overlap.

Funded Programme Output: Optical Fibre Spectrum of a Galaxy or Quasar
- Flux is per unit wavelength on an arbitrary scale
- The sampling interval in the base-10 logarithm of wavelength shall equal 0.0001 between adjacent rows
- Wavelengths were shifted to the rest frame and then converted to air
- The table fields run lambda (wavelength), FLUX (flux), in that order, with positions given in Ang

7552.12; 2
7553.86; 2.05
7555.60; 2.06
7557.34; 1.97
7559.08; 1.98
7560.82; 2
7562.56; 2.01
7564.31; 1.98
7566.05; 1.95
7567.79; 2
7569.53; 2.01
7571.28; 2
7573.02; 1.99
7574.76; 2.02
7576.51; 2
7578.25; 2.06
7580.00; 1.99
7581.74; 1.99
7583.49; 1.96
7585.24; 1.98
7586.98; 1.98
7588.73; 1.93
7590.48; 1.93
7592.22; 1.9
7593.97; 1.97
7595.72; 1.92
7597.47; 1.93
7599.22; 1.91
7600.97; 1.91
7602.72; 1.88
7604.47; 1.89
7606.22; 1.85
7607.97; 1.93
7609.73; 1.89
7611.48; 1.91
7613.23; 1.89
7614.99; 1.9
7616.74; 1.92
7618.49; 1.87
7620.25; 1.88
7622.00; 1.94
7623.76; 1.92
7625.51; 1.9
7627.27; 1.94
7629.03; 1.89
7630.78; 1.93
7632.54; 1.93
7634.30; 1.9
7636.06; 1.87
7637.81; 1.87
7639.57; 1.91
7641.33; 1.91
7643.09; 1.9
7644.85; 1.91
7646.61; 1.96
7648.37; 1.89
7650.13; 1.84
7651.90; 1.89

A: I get 1.904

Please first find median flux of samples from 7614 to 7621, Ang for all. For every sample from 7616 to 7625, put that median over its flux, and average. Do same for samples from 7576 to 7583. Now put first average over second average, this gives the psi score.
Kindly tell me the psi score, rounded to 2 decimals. 1.05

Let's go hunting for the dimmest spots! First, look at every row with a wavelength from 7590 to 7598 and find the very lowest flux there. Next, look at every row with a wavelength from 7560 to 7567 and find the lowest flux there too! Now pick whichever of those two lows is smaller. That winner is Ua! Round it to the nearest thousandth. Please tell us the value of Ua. 1.900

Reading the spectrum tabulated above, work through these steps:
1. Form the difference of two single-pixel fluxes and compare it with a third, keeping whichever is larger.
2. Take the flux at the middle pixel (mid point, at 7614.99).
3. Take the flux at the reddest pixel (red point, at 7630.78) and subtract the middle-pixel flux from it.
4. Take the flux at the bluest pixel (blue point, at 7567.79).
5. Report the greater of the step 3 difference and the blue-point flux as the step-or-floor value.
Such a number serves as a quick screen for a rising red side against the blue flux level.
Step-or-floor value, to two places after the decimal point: 2.00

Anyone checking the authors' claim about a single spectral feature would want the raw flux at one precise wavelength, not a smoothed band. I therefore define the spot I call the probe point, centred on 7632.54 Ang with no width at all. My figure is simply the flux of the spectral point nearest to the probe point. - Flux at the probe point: 1.93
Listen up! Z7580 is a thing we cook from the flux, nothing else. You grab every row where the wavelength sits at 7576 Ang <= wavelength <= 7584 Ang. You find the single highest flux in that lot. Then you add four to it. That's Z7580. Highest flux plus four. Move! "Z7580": 6.06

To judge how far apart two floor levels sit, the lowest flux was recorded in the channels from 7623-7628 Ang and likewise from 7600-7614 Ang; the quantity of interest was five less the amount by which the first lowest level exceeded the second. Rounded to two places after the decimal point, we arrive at 4.95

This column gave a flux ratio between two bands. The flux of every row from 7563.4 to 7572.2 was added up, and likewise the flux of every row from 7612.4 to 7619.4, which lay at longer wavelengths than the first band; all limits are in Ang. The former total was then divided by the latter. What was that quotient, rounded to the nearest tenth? 1.3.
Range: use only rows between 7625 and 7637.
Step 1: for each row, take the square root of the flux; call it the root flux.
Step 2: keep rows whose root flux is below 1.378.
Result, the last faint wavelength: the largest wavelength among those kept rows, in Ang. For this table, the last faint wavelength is 7636.06 Ang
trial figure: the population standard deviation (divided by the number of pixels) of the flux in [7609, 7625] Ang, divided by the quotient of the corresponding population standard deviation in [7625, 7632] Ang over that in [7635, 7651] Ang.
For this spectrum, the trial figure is 0.033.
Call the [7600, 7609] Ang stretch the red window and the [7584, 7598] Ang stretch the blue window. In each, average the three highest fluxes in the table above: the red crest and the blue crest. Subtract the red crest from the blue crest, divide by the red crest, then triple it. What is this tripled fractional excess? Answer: 0.105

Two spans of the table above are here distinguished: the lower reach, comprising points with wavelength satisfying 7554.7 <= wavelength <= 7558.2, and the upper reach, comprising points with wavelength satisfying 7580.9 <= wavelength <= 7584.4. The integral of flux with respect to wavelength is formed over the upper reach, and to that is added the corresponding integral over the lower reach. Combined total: 13.9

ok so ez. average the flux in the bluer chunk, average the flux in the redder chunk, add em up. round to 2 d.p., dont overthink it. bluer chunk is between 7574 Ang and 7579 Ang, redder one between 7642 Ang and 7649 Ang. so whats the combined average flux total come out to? 3.94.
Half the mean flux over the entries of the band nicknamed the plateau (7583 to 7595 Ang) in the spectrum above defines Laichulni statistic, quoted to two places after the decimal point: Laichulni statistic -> 0.97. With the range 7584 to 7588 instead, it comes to 0.99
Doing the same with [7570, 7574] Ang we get 1.00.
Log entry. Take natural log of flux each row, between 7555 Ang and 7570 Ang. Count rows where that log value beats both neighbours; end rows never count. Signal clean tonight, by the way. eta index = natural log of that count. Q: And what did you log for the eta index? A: 0.00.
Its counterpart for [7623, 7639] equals 0.00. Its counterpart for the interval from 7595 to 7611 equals 1.10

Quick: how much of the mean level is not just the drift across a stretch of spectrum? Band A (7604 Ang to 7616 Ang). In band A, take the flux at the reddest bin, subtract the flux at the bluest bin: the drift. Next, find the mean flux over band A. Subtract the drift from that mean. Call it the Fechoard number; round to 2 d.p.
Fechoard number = 1.88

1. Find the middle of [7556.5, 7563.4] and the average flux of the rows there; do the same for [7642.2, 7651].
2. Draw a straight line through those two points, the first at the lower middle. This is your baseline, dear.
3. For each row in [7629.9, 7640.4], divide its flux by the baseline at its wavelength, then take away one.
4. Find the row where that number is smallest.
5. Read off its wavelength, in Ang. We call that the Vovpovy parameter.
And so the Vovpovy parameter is 7636.06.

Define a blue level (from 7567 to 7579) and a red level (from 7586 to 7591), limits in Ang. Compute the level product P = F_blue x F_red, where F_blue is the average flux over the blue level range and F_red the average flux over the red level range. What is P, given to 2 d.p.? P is 3.92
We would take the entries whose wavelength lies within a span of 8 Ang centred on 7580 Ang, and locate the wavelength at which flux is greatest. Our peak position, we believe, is 7578.25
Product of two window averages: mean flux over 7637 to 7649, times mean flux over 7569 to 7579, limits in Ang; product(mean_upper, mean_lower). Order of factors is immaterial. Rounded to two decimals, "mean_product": 3.84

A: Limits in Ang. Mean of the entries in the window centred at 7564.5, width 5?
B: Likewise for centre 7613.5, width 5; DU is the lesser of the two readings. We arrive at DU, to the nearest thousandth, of 1.900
